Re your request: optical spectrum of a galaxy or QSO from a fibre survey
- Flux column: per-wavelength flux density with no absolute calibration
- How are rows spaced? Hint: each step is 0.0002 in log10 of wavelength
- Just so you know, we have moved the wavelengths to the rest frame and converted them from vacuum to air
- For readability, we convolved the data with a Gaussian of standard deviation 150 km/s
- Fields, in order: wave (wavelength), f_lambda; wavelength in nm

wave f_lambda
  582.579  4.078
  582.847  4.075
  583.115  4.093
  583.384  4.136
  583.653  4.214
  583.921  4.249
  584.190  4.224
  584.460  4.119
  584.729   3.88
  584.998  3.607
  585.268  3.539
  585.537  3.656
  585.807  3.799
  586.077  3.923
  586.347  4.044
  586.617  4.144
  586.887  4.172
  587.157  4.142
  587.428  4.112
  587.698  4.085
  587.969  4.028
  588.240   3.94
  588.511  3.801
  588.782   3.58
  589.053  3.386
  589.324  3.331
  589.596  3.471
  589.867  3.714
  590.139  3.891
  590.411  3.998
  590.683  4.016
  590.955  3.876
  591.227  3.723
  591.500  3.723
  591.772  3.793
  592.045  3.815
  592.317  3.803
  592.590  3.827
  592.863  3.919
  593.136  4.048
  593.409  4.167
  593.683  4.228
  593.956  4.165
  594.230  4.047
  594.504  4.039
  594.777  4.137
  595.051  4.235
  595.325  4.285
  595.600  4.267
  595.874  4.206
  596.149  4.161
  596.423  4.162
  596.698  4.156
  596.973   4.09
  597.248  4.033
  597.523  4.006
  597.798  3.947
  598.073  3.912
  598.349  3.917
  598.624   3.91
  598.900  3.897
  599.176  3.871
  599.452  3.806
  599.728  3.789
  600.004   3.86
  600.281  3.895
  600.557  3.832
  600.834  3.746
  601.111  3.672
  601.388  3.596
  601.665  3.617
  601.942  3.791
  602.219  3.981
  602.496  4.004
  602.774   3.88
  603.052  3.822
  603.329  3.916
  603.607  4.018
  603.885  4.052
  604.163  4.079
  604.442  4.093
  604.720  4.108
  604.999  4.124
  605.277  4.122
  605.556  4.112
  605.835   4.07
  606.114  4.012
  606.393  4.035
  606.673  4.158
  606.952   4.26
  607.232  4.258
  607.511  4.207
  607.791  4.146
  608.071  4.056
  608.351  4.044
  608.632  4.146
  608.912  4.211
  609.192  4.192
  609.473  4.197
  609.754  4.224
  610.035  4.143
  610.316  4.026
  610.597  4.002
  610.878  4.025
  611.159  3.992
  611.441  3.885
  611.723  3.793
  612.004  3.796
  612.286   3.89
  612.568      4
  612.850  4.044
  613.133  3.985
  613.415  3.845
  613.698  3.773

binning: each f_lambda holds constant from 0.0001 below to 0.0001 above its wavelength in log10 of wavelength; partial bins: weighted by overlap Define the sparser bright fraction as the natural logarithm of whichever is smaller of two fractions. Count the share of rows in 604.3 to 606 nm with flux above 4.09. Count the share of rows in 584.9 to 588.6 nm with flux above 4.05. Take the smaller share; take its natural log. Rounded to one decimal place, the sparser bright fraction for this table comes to -1.0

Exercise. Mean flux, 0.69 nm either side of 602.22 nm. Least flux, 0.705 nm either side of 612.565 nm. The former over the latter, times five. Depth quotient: 5.1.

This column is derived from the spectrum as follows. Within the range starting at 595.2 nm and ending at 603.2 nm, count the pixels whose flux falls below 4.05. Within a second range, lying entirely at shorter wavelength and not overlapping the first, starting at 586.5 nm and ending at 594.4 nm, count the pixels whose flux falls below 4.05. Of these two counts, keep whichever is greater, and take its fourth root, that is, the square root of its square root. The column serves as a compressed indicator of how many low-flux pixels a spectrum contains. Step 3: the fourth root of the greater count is 2.17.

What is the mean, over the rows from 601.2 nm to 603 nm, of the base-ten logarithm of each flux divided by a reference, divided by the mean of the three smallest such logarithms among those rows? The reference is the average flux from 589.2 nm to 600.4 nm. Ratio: 0.5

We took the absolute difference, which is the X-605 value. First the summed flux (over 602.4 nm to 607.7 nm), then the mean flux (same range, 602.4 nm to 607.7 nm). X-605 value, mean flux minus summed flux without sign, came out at 73.3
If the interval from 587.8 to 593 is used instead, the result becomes 67.9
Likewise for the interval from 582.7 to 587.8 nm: 72.2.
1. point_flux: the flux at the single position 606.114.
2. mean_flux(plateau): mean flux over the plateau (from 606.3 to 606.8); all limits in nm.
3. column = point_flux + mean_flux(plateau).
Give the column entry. 8.1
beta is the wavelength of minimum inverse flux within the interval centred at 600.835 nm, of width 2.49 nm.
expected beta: 600.281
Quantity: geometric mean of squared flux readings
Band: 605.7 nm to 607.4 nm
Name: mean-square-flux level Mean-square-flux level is 17.1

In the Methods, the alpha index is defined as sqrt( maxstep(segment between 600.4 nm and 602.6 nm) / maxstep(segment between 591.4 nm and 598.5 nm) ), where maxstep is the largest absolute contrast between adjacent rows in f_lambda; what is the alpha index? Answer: 1.21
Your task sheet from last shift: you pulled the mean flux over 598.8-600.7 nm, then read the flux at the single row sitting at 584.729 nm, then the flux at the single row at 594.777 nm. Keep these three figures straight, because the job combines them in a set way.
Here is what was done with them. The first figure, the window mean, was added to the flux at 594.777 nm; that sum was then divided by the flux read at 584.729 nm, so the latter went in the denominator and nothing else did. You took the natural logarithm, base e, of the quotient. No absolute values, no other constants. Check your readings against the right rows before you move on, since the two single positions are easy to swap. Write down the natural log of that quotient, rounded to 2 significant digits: 0.72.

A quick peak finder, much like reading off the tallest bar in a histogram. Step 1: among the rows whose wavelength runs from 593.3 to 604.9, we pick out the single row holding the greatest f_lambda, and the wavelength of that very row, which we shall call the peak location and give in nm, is 595.325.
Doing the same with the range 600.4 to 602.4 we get 602.219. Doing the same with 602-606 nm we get 604.999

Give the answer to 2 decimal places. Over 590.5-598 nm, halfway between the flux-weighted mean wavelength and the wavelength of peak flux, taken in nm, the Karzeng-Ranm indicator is 594.81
